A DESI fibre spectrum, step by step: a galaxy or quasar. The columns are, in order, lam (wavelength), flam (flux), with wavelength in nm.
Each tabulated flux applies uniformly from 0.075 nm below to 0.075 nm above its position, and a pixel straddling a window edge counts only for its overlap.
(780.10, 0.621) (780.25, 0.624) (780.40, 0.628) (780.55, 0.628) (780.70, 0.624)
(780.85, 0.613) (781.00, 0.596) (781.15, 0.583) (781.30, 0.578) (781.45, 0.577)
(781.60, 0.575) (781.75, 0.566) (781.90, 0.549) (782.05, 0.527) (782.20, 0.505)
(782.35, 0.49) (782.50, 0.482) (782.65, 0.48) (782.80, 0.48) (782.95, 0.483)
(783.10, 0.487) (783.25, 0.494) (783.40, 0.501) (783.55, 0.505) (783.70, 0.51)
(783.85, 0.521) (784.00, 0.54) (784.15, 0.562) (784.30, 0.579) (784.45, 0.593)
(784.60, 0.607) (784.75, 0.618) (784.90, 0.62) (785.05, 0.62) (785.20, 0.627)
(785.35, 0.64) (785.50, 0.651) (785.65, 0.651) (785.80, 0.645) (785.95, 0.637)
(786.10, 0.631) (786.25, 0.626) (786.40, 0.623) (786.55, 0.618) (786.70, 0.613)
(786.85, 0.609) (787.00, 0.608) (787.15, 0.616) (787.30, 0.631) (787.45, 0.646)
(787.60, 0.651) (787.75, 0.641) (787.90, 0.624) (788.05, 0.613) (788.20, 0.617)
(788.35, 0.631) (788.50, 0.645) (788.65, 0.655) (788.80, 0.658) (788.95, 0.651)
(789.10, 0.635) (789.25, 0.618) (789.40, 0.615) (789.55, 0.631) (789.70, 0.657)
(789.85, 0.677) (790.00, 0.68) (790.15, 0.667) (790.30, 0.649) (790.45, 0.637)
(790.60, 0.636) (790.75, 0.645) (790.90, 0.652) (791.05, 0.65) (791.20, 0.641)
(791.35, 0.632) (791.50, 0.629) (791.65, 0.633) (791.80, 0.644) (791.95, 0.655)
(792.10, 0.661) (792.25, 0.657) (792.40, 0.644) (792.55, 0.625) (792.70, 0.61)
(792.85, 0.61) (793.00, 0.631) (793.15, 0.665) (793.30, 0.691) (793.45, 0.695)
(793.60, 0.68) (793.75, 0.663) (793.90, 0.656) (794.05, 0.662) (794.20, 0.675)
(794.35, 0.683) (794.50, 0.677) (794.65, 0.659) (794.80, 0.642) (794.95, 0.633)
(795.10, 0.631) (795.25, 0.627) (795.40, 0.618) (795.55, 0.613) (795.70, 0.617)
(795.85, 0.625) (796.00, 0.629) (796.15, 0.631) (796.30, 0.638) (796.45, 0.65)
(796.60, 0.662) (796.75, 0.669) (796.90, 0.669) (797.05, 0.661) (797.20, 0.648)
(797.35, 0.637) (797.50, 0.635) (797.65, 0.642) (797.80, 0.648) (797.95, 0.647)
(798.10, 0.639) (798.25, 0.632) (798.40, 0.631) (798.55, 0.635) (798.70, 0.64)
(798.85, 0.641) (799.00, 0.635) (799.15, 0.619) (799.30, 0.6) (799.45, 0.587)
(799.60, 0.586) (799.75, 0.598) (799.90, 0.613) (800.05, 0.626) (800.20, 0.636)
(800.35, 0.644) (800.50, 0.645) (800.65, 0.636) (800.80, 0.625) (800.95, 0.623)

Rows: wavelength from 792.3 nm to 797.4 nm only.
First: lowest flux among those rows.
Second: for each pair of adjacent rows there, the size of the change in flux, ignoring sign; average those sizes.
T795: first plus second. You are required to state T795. 0.620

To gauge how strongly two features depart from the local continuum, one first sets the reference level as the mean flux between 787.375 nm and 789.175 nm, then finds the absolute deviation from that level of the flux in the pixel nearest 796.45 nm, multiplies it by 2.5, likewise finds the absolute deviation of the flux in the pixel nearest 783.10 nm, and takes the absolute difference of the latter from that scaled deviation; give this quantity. 0.12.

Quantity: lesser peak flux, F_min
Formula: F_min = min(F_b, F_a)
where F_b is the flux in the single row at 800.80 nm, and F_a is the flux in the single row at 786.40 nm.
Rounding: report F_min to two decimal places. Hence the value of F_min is 0.62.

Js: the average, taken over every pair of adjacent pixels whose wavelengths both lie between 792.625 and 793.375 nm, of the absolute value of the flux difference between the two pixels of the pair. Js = 0.020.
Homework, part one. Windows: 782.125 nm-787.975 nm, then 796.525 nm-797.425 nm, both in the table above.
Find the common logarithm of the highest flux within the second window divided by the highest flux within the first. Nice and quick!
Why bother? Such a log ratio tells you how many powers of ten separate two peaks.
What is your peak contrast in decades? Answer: 0.01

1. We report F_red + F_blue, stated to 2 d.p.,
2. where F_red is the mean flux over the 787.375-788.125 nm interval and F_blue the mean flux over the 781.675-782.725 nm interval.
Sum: 1.15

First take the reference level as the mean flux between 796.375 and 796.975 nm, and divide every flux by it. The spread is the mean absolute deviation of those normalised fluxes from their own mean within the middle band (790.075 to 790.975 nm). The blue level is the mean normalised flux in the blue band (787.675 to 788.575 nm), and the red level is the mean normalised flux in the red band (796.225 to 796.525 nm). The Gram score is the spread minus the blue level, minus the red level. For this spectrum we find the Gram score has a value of -1.91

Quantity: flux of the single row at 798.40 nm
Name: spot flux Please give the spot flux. 0.631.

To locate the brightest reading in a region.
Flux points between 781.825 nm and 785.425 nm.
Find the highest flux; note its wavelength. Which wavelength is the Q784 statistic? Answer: 785.35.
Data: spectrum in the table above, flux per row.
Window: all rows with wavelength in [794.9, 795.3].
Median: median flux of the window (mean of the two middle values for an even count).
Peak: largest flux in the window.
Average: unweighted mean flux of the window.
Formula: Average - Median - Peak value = -0.634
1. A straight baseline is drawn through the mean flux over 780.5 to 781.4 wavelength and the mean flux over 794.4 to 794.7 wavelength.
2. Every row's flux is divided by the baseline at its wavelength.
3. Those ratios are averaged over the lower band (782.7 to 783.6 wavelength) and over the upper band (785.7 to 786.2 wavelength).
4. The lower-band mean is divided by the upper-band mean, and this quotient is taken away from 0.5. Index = -0.29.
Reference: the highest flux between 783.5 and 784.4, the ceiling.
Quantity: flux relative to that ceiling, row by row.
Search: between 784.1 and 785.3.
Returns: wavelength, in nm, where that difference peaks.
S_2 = 785.20 nm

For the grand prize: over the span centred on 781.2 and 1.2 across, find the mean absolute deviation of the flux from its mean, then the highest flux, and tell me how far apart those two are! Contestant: 0.61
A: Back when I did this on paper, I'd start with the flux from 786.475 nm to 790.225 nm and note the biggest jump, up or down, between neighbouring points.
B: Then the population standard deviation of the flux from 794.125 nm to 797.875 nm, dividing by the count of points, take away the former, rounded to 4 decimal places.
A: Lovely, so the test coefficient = -0.0064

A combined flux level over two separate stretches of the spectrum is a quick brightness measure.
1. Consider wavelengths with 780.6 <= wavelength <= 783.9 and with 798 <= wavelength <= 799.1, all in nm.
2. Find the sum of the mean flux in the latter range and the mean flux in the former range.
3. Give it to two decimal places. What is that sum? 1.17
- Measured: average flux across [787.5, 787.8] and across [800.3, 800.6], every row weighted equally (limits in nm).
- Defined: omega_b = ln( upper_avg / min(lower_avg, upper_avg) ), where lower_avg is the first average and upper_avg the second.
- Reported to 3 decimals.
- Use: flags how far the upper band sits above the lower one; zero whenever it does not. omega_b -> 0.000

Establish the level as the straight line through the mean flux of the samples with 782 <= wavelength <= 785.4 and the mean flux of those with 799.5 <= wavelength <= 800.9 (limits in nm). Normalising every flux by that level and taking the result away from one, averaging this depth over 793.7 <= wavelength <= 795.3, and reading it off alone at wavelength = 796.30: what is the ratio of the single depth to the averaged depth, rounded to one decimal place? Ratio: 0.6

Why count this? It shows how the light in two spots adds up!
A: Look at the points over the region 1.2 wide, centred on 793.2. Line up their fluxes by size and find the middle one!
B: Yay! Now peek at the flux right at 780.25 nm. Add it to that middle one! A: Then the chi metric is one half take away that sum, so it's -0.788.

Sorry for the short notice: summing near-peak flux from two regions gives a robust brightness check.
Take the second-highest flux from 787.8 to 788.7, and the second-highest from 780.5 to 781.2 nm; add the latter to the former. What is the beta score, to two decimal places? 1.27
